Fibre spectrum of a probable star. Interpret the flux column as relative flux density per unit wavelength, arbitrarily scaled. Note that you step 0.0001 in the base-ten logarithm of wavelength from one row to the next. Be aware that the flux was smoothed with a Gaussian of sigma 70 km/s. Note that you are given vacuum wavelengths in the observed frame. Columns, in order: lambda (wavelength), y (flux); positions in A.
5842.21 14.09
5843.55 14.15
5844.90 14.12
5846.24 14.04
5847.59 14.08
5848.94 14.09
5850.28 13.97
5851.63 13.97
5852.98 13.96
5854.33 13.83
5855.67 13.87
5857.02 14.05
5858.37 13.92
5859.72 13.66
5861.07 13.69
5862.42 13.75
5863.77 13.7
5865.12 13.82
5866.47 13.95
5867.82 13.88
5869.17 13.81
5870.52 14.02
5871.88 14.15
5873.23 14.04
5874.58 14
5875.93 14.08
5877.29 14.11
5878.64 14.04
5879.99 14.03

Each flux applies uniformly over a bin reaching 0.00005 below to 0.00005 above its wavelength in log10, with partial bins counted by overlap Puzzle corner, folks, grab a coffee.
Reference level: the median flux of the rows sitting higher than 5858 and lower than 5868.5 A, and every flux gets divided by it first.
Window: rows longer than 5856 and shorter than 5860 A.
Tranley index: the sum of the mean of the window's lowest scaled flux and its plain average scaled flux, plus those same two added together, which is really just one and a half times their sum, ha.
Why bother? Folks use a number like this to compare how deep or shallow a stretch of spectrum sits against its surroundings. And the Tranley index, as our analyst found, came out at 3.00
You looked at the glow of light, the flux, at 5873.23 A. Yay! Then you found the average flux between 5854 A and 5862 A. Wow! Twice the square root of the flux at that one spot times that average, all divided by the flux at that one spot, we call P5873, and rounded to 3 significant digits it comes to 1.99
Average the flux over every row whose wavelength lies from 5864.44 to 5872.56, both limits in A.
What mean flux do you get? 13.9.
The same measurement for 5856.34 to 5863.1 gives 13.8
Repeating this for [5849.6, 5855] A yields 13.9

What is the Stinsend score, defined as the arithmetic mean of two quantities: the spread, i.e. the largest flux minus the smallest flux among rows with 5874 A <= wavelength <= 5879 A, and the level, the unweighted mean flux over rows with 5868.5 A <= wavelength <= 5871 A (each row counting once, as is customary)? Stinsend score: 7.01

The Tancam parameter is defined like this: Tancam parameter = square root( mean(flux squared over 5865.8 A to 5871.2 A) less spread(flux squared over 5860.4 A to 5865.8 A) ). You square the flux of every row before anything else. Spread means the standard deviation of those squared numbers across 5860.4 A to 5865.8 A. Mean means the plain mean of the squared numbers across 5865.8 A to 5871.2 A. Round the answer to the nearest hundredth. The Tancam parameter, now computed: 13.86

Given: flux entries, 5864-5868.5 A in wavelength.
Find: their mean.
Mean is 13.88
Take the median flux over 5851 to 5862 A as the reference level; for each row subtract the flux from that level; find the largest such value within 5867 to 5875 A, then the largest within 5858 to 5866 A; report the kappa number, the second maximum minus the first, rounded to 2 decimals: 0.15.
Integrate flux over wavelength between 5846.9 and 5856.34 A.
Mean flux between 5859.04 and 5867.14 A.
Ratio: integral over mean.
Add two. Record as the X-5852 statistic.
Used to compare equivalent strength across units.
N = 12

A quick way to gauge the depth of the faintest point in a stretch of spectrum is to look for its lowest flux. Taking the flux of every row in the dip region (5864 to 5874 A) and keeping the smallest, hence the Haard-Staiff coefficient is 13.81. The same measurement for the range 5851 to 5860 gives 13.66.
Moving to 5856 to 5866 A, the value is 13.66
